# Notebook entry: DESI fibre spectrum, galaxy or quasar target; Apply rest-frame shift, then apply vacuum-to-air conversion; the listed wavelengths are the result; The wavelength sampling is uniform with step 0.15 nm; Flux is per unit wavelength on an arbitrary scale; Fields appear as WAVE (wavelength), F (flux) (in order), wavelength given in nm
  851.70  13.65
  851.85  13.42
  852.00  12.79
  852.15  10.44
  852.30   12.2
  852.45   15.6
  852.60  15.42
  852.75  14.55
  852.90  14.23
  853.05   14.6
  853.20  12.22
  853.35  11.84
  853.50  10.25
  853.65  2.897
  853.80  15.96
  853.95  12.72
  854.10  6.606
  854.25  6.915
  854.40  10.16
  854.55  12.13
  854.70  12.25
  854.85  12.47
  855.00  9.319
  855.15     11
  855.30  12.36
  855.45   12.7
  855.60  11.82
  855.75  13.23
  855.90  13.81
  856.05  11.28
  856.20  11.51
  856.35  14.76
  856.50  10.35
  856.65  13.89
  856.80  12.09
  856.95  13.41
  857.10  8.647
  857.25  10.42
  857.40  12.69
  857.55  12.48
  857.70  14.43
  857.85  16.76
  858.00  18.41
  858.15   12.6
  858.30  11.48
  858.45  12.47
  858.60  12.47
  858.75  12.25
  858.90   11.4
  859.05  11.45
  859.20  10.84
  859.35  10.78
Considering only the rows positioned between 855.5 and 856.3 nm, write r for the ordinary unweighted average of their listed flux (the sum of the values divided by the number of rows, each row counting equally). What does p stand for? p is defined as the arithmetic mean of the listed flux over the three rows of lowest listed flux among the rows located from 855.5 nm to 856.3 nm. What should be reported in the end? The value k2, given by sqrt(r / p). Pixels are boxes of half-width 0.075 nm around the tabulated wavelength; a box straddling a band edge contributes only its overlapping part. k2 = 1.03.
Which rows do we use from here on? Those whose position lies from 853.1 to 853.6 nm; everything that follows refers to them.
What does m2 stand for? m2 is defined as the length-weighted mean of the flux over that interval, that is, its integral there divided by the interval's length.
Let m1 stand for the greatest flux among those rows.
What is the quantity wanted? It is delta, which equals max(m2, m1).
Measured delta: 12.2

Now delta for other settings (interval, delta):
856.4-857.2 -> 13.9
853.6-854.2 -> 16.0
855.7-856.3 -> 13.8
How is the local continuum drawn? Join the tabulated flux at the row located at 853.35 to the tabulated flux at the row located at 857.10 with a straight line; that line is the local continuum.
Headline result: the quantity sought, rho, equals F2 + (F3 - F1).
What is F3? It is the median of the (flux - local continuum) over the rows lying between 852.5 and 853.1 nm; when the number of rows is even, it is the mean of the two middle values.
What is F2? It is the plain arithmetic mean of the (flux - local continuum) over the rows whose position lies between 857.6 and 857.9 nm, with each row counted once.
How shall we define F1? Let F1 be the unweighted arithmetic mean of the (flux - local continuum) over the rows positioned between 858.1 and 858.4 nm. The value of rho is 5.5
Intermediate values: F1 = 4.4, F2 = 7.5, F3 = 2.4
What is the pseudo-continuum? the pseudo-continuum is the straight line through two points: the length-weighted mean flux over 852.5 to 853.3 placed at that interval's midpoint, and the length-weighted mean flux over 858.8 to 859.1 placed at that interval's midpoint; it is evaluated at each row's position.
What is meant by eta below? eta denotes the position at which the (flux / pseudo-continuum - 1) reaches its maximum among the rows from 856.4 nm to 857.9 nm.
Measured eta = 857.85 nm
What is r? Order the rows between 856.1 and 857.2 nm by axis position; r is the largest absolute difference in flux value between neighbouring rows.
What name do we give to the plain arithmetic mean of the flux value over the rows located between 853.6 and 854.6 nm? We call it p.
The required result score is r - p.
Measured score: -5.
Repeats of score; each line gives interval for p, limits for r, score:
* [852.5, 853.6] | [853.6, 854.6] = 0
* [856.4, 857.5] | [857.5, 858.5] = -6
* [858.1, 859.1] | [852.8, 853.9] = 1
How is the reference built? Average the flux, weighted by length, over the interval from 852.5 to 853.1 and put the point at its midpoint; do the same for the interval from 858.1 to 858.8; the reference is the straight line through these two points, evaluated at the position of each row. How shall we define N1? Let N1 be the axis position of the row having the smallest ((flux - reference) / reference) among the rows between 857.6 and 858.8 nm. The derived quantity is 858.30 nm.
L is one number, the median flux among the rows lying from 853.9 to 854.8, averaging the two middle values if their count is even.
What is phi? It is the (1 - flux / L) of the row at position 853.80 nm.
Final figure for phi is -0.4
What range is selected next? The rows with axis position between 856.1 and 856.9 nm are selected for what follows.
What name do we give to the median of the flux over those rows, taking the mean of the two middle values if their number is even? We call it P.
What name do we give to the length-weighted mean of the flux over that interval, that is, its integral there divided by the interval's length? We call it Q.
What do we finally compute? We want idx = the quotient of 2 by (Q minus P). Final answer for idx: 5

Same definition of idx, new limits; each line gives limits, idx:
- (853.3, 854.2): -2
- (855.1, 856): -56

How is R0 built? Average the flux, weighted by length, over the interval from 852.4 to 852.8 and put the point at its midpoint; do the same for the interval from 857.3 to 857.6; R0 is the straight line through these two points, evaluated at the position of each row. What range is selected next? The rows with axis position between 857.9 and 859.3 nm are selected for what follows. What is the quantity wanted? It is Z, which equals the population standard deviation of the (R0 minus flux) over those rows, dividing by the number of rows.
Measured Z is 1.99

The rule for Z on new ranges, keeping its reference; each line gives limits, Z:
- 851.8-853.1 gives 1.70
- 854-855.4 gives 2.33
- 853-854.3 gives 3.88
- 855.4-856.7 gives 1.39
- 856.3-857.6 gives 1.78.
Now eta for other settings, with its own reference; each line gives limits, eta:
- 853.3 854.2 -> 853.80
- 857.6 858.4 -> 858.00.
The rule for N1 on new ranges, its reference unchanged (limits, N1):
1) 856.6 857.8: 857.10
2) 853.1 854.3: 853.65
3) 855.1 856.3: 855.15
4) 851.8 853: 852.15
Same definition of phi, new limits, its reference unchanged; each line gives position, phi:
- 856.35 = -0.3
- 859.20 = 0.0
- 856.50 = 0.1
